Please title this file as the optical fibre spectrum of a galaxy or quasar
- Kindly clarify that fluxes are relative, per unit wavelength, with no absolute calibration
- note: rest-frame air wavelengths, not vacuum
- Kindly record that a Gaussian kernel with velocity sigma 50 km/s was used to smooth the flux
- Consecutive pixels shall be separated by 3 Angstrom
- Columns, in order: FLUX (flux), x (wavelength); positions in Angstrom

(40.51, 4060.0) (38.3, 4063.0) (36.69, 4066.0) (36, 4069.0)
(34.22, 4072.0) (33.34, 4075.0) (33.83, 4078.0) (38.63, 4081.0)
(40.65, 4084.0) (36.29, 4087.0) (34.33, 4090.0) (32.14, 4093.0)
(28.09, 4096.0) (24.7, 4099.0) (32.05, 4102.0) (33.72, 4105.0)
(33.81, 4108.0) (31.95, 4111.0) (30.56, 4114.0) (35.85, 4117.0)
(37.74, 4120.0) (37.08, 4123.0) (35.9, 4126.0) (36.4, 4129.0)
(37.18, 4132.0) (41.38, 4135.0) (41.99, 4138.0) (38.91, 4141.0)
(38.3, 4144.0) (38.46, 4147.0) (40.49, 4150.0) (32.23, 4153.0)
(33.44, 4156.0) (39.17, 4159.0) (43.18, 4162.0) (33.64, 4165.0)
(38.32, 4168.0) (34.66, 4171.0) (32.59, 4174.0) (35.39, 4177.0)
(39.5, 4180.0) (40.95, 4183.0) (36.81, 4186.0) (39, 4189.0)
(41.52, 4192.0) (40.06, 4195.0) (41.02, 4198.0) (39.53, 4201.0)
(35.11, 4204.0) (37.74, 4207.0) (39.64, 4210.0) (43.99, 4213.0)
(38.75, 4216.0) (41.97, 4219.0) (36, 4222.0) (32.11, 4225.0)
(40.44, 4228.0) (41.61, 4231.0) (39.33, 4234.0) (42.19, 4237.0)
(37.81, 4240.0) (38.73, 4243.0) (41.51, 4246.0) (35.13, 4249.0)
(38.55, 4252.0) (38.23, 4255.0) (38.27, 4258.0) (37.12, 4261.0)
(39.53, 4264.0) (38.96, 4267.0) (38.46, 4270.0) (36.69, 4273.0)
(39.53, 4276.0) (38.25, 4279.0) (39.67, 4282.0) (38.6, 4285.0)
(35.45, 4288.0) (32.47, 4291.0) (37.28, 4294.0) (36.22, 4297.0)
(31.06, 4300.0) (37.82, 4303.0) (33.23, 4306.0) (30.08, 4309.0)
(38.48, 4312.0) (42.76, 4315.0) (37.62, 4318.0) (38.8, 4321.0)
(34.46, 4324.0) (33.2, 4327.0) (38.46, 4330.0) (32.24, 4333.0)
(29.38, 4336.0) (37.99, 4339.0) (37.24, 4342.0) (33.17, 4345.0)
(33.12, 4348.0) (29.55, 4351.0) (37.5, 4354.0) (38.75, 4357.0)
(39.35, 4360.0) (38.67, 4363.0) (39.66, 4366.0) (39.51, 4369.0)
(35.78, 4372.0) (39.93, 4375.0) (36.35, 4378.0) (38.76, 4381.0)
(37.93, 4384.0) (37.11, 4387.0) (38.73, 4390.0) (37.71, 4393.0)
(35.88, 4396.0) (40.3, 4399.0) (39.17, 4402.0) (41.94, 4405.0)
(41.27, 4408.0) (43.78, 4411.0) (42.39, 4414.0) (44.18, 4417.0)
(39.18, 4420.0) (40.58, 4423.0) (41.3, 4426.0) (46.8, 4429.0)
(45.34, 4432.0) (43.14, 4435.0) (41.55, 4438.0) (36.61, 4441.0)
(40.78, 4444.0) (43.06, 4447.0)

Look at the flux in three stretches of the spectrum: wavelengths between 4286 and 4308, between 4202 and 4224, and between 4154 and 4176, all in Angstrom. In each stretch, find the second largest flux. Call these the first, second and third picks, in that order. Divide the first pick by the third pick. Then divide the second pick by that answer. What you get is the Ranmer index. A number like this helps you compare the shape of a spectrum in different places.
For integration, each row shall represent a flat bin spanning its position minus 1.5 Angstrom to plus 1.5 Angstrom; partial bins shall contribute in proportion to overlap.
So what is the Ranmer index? 44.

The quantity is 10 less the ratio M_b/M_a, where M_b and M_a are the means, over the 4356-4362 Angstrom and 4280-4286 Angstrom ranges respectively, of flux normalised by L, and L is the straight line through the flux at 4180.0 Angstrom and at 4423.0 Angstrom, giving 9.01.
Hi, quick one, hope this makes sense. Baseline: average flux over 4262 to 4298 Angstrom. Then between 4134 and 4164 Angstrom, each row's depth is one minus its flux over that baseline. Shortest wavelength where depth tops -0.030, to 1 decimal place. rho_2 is 4144.0 Angstrom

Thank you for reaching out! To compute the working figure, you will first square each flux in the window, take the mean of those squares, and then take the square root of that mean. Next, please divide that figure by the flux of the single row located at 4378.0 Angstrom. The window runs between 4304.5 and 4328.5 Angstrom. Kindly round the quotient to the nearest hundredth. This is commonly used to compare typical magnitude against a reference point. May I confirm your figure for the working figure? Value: 1.00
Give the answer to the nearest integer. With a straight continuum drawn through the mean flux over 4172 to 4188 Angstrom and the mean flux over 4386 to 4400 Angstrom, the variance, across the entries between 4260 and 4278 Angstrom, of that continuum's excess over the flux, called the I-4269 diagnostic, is 1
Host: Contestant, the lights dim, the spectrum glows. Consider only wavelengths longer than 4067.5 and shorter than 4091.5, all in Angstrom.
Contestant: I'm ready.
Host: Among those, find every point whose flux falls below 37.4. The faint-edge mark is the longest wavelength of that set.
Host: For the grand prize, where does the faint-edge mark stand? 4090.0 Angstrom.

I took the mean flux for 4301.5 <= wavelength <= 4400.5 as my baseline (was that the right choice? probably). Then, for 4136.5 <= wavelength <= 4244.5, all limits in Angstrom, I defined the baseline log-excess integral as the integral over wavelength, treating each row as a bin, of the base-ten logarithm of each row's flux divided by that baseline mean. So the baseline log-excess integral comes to 2.1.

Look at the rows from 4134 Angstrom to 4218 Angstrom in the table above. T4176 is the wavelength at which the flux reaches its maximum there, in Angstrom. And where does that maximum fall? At 4213.0 Angstrom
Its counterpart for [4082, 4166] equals 4162.0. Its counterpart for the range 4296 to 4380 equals 4315.0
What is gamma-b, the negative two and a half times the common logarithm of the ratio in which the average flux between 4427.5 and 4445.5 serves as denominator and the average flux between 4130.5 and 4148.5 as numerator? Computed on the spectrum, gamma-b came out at 0.080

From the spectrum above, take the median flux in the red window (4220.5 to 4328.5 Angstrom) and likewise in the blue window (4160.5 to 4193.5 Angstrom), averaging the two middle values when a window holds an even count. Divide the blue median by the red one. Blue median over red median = 1.00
